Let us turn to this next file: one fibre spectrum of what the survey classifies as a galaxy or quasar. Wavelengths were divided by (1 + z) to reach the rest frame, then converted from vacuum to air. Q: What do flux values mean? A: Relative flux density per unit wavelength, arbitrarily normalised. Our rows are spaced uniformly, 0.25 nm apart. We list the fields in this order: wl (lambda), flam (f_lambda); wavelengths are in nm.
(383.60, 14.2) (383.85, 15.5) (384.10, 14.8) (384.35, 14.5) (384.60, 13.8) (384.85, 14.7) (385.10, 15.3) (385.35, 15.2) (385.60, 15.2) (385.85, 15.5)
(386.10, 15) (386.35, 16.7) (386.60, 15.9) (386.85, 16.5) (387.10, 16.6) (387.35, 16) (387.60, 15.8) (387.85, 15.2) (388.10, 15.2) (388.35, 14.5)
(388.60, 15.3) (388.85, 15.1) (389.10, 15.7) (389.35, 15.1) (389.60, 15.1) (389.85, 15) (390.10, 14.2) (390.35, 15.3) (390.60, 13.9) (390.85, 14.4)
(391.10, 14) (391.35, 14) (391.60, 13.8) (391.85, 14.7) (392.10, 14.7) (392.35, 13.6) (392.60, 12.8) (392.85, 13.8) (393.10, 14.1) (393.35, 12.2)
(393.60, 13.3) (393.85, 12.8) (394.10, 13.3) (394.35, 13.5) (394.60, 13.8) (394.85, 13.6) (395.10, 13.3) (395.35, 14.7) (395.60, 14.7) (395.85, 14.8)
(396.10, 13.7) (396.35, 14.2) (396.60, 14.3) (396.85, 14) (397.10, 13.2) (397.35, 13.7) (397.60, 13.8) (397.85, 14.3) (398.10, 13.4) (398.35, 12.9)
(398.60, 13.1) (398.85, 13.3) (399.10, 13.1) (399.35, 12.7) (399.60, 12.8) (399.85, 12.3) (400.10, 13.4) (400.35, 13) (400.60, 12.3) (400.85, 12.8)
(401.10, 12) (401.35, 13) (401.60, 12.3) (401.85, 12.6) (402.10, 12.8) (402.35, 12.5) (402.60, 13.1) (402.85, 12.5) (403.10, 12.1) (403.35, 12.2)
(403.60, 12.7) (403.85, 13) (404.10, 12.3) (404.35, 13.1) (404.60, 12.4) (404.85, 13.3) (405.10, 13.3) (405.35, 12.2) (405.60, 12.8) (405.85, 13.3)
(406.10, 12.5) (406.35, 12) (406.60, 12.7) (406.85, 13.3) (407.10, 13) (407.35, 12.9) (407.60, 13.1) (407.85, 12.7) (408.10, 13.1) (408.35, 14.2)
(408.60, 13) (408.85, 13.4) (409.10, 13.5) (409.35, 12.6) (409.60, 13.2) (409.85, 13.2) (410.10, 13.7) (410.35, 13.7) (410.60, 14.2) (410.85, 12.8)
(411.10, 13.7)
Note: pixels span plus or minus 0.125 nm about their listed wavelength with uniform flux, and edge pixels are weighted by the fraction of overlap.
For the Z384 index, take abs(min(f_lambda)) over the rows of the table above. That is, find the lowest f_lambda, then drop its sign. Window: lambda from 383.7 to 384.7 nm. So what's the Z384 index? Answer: 13.8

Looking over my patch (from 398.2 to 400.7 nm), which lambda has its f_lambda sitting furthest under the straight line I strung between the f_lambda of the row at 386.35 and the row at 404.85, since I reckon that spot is 399.85 nm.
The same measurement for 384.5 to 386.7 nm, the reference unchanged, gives 384.60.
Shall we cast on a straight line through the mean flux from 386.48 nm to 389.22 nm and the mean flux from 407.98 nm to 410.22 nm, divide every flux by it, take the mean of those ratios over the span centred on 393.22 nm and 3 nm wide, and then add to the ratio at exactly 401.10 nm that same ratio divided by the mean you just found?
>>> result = 1.78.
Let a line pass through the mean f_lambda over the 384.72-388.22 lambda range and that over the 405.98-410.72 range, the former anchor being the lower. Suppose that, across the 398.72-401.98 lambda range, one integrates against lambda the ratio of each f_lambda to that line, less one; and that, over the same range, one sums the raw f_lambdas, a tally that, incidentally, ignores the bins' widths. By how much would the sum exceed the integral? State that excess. 166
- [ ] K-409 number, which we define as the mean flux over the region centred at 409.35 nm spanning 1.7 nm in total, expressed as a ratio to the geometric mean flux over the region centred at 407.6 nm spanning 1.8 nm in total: 1.00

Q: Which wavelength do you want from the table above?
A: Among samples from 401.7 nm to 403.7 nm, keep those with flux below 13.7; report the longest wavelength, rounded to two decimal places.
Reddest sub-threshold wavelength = 403.60 nm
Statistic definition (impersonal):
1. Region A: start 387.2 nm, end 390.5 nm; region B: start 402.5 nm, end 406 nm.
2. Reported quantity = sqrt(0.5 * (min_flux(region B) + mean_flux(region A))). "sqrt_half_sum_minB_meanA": 3.69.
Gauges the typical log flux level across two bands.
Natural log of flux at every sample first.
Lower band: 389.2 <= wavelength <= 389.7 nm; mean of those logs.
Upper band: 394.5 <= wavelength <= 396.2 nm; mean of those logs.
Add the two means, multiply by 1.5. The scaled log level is 8.04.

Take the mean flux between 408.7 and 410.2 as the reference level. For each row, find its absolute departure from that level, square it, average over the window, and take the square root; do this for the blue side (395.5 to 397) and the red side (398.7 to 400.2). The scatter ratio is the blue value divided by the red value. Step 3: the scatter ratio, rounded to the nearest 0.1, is 2.2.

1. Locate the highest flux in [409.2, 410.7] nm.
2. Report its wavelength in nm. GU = 410.60 nm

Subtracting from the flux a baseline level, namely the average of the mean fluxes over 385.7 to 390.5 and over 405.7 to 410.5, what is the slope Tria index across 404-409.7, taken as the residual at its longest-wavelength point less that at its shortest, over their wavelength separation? 0.2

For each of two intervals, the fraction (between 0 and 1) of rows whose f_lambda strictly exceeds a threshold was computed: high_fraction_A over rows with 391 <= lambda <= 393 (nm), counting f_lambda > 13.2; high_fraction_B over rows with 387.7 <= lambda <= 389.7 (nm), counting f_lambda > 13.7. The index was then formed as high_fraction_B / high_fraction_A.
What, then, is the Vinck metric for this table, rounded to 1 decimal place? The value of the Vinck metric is 1.1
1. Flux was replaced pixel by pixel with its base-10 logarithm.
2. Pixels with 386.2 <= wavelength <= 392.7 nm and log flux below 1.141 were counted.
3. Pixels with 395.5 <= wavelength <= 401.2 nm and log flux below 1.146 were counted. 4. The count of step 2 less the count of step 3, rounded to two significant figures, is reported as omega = -14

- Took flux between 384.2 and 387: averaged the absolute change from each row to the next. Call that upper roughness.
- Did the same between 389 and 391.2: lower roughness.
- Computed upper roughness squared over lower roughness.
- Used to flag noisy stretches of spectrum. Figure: 0.628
